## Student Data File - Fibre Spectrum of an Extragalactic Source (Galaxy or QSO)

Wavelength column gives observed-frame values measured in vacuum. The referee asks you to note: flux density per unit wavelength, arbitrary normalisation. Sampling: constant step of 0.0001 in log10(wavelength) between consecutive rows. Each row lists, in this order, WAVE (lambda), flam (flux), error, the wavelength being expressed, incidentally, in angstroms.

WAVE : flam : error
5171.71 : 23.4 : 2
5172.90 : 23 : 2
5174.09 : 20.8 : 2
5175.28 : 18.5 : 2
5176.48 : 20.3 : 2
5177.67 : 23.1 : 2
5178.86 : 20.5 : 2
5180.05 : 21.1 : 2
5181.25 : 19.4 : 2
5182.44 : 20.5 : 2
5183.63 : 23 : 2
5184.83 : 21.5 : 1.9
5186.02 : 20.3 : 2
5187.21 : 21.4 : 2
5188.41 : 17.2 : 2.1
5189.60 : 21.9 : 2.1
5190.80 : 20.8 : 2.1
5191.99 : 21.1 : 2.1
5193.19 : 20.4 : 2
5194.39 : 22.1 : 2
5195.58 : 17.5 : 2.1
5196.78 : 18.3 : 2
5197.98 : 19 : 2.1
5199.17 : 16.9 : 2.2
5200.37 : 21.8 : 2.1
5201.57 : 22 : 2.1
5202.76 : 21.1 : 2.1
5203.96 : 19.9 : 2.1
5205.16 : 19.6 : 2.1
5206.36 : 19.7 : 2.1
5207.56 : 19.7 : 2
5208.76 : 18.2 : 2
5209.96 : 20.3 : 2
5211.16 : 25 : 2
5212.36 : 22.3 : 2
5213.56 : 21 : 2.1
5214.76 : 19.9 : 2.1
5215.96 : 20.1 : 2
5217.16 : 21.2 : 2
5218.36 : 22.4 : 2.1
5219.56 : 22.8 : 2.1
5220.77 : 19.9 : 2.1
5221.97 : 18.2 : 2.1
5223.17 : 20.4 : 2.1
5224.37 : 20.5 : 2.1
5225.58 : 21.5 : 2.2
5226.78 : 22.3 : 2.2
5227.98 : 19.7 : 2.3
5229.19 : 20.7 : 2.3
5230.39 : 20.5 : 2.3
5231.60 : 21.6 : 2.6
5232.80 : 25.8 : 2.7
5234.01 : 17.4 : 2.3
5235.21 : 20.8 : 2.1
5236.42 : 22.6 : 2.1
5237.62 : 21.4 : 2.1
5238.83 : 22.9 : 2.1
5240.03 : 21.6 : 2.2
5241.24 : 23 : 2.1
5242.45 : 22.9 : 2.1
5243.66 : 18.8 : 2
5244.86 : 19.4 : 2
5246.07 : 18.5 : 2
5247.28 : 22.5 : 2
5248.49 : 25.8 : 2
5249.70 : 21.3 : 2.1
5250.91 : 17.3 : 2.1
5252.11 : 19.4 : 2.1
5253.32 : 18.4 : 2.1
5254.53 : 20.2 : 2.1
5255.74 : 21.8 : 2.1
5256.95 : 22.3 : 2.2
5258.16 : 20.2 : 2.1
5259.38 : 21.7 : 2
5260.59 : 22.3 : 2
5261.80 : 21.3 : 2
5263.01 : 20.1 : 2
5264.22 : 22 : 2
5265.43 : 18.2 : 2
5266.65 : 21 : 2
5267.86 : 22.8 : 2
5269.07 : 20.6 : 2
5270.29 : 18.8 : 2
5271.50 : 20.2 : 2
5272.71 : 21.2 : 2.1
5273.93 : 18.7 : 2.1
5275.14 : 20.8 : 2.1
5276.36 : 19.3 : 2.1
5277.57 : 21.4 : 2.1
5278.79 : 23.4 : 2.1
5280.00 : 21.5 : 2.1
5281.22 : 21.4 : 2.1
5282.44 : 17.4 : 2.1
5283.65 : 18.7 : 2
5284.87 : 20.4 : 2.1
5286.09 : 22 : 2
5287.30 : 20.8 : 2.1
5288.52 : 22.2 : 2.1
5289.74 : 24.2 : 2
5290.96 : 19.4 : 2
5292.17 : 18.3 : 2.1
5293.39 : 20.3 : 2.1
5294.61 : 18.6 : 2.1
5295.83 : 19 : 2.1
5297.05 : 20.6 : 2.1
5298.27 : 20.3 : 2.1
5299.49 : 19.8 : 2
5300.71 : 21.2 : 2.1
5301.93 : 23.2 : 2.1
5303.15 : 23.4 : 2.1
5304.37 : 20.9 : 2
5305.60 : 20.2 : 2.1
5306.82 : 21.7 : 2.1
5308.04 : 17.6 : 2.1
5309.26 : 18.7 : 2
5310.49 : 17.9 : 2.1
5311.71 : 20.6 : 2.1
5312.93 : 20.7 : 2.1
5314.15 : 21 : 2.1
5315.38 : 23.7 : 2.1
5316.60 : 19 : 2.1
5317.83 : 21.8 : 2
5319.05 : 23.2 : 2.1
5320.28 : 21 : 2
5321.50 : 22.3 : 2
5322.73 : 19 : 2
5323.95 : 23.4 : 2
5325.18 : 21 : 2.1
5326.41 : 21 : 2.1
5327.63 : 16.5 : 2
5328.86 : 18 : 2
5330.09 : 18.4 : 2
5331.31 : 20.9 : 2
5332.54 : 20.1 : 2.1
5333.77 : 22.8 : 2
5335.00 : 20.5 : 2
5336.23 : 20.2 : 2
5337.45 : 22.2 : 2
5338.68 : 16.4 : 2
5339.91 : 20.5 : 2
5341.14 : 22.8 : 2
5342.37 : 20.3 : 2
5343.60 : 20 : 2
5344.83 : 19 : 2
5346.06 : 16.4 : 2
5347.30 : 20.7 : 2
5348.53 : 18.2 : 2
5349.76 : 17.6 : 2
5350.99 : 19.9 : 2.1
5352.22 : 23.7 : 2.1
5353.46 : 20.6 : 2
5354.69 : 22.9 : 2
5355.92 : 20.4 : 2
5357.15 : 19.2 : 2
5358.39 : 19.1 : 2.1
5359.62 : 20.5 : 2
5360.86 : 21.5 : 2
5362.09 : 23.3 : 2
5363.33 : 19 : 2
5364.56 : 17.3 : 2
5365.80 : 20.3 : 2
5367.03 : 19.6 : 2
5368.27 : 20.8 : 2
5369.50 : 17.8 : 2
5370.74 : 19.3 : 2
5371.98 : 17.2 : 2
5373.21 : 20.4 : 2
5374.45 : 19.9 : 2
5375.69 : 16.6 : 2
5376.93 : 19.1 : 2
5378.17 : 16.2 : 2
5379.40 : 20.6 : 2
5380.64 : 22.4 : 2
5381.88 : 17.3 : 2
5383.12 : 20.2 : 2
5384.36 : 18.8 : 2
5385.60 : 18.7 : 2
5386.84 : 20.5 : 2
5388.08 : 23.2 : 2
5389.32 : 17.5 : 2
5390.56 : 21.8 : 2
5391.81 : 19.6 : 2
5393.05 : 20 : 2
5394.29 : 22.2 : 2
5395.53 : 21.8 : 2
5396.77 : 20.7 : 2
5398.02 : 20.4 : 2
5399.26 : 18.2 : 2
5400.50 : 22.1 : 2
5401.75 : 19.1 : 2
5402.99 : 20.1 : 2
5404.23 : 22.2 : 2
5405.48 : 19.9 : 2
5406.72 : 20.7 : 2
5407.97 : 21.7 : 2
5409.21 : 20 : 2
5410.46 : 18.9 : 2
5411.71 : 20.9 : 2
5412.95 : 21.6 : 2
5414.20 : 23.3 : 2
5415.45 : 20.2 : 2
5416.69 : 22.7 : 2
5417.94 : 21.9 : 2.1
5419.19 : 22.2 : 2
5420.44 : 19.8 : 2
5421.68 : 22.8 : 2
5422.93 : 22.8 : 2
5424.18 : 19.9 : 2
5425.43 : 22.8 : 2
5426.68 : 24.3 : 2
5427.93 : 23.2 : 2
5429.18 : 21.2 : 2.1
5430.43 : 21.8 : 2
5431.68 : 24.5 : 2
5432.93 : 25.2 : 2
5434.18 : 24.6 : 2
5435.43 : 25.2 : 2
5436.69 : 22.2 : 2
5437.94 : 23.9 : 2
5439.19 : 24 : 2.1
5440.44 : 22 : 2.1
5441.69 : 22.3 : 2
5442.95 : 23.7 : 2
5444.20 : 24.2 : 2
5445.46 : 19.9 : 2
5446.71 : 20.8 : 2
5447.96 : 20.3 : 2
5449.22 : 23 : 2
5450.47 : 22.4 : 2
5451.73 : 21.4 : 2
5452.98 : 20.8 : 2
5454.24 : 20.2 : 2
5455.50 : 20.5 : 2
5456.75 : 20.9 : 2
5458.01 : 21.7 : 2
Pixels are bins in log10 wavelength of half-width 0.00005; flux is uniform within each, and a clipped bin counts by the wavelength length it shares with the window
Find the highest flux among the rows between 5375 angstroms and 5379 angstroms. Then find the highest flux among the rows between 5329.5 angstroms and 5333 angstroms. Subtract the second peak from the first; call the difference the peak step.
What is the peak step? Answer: -1.8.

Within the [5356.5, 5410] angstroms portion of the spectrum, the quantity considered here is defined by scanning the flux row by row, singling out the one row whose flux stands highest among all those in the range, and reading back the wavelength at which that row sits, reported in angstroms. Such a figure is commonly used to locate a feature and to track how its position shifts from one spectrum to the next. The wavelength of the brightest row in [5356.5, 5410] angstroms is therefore 5362.09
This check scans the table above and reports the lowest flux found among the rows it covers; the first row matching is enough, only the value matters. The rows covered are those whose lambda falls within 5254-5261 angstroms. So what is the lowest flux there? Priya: 20.2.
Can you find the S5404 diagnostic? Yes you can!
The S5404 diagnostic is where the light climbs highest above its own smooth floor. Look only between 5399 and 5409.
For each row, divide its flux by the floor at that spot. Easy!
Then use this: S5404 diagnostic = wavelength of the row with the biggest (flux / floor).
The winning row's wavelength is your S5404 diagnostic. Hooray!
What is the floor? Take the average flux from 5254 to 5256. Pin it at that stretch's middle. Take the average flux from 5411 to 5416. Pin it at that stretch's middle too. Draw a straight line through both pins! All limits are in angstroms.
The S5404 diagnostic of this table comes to 5404.23 angstroms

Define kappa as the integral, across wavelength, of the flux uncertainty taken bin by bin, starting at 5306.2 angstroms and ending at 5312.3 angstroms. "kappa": 12.7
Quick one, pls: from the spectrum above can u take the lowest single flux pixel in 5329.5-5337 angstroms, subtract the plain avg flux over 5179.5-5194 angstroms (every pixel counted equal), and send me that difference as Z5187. -2.3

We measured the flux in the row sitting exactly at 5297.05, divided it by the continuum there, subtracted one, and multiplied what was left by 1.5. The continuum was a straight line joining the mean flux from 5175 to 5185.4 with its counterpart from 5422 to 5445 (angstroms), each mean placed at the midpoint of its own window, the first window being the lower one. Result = -0.093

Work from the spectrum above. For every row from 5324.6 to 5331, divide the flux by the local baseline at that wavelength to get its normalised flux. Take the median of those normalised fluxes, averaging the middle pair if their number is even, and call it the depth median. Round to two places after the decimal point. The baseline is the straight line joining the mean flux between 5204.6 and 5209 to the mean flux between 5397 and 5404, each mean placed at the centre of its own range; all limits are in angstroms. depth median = 0.93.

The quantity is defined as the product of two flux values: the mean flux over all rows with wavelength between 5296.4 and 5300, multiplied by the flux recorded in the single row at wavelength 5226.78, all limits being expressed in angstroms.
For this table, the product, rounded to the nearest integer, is 451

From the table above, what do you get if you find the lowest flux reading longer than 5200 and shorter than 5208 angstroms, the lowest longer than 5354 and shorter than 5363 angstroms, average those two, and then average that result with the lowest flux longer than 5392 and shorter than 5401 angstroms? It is 18.8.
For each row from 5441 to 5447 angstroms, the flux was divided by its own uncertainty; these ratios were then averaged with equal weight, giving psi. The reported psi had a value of 11.1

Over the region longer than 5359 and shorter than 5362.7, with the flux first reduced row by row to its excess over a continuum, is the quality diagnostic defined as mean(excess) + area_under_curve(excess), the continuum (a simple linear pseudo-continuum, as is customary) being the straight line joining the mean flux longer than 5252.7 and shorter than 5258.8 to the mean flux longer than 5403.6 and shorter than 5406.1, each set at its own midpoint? 4.0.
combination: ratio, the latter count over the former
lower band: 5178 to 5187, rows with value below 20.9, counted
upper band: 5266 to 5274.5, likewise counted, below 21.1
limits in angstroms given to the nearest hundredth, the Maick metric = 1.25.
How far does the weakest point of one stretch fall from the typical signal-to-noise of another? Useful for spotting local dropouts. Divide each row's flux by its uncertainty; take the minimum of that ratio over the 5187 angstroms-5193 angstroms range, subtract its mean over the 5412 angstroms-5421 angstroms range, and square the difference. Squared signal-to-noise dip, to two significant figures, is 6.6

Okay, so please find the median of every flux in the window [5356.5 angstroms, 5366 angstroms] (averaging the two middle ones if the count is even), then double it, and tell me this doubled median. 39.5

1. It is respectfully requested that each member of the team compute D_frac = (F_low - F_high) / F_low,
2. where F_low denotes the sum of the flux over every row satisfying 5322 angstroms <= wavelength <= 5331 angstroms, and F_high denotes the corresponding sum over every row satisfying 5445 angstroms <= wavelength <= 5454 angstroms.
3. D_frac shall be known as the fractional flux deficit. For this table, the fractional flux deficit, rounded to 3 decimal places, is -0.082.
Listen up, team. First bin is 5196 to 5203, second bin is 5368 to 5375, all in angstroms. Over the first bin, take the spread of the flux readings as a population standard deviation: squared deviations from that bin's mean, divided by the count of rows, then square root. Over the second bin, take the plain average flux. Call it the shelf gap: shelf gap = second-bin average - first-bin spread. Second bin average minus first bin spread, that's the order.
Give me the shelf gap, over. 17.3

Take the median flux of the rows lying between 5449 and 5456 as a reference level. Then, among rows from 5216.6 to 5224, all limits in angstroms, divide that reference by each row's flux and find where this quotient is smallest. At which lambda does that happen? 5219.56 angstroms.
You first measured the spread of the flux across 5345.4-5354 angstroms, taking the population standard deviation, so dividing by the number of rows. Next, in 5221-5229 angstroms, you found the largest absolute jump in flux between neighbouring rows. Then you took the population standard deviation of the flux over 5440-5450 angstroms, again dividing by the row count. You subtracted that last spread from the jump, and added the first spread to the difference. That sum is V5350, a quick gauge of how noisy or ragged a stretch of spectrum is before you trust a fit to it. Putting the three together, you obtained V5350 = 3.4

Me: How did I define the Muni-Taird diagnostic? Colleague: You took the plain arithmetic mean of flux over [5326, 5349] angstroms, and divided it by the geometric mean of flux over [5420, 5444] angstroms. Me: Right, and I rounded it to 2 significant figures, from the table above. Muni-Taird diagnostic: 0.86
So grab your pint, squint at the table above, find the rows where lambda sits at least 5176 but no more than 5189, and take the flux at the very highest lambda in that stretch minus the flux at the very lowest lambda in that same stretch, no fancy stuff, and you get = -3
